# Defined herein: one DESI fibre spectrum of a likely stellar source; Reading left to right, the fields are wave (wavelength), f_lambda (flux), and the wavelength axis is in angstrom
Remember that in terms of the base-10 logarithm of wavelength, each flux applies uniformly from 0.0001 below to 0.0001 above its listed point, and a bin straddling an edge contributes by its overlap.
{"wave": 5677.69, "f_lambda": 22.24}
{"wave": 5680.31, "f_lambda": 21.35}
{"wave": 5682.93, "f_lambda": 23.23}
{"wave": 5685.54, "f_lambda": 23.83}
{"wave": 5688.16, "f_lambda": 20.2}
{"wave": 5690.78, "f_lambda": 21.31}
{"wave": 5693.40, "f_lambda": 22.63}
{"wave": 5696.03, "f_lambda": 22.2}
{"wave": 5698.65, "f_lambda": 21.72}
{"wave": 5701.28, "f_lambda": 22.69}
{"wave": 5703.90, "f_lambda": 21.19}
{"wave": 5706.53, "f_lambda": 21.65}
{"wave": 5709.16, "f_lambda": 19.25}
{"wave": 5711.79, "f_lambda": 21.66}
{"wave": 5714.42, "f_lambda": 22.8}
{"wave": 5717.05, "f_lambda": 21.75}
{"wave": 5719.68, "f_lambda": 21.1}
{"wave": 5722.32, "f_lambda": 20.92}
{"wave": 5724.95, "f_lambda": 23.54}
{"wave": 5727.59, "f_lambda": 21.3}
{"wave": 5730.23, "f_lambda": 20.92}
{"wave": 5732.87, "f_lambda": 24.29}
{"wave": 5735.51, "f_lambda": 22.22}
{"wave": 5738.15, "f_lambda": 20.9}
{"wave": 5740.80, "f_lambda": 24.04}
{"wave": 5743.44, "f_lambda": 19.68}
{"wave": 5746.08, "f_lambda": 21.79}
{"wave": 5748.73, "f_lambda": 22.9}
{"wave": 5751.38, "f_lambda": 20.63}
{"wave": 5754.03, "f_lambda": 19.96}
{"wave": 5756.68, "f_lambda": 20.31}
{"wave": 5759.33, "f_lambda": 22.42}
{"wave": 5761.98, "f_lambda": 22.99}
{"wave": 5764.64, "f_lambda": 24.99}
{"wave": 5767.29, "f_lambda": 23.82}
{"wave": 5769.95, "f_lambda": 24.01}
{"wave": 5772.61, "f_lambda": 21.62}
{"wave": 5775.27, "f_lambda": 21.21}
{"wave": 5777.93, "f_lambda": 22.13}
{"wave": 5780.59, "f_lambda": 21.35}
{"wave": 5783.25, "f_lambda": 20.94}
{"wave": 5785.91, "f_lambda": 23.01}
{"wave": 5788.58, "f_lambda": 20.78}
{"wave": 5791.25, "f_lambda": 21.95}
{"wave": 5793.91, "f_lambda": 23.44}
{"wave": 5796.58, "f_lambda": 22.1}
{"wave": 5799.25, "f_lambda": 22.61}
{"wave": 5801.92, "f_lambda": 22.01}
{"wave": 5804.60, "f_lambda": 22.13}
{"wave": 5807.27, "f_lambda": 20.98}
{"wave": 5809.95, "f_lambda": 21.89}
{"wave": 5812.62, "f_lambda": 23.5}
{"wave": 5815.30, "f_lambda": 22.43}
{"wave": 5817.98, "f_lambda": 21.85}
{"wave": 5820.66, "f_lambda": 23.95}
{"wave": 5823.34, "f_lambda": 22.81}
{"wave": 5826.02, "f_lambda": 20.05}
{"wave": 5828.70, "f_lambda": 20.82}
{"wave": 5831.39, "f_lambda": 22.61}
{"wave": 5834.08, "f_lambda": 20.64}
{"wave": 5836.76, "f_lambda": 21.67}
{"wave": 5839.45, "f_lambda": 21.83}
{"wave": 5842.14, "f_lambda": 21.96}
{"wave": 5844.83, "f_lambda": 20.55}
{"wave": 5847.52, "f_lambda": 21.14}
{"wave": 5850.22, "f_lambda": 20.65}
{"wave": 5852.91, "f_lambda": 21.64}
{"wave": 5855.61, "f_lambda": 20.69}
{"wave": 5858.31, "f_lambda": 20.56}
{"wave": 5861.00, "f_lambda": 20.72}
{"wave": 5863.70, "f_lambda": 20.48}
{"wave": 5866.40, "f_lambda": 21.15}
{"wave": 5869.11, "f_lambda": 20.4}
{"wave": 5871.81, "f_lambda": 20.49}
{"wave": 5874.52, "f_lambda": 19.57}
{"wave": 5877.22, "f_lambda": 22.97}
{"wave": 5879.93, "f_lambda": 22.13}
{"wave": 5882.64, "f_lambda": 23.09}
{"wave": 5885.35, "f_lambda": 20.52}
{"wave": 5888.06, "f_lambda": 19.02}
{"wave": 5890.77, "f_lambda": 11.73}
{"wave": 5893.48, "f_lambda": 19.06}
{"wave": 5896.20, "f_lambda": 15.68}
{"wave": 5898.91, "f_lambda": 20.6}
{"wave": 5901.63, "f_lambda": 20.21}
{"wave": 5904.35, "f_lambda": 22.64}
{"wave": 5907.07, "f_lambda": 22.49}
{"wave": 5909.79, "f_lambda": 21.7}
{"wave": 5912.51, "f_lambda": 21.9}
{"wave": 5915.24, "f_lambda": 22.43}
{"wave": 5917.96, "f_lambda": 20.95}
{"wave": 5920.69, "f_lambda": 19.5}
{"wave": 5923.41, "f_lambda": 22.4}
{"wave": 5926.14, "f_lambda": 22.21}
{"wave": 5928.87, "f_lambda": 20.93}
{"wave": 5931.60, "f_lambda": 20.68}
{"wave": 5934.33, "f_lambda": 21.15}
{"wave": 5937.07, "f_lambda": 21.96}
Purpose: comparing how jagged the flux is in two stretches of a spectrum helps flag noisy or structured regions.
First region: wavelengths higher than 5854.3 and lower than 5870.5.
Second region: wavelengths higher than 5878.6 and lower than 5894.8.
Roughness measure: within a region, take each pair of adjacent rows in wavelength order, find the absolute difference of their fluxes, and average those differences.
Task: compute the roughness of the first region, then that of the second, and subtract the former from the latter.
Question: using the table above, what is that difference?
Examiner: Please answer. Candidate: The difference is 3.54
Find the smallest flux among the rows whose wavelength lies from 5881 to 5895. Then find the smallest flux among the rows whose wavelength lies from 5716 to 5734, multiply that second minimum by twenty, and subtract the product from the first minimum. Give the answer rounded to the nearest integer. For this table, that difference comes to -407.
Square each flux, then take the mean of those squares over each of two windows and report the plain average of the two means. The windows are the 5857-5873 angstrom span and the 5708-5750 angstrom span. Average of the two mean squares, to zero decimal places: 452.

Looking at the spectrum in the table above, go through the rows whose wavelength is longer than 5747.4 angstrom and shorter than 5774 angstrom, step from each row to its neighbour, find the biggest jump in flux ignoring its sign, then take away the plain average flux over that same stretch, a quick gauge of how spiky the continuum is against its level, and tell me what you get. -20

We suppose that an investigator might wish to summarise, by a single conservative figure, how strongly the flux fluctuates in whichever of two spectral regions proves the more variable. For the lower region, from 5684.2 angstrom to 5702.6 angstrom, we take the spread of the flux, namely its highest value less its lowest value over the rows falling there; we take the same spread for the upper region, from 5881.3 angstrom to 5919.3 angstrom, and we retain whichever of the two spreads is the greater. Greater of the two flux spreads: 11.4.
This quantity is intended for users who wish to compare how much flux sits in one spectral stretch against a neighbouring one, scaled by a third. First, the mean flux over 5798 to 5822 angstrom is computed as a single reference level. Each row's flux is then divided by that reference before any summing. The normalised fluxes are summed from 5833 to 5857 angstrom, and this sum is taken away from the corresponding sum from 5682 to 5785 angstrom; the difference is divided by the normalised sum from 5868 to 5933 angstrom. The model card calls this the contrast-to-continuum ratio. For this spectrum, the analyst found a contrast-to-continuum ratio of 1.3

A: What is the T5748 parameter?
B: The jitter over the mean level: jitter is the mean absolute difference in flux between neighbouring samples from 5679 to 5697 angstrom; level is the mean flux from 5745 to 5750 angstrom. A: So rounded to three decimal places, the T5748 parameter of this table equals 0.067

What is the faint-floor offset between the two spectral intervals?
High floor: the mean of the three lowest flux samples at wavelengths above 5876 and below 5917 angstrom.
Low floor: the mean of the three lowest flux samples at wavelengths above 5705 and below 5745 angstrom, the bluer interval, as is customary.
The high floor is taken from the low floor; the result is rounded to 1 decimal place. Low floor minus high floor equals 4.5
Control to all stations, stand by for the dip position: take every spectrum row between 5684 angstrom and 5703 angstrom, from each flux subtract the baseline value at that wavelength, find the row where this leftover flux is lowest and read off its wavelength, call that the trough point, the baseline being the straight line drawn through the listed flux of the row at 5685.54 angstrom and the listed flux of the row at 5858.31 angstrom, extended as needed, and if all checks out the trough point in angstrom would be 5688.16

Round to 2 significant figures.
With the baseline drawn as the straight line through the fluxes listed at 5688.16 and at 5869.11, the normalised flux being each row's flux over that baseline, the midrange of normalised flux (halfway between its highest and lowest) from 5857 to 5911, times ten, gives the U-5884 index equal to 8.5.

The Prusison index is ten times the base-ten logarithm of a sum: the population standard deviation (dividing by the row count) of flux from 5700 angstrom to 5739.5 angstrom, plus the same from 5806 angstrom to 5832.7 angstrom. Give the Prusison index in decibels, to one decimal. 3.7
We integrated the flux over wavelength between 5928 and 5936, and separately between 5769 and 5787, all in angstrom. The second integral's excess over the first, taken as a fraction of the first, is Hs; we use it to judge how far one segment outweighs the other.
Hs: 1.4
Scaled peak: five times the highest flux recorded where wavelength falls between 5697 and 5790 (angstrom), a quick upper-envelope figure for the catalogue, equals 125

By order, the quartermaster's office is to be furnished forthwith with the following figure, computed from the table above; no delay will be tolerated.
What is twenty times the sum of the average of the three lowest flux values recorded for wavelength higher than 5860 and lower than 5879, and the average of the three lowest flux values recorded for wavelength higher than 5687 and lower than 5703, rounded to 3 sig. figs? 825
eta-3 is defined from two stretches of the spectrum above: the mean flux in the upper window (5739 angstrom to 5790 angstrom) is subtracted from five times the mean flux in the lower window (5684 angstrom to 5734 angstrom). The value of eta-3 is 87.2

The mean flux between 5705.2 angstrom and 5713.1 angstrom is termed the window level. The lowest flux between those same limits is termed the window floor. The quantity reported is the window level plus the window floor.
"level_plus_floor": 40.1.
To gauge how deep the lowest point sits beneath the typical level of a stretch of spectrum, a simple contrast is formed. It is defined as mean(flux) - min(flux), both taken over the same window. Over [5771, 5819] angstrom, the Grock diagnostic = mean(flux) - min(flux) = 1.2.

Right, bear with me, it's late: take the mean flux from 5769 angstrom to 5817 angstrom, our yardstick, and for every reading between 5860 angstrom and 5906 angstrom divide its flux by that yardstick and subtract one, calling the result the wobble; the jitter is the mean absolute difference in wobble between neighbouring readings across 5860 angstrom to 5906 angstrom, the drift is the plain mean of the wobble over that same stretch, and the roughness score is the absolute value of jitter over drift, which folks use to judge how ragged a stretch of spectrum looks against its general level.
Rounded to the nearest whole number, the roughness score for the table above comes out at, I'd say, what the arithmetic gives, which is 1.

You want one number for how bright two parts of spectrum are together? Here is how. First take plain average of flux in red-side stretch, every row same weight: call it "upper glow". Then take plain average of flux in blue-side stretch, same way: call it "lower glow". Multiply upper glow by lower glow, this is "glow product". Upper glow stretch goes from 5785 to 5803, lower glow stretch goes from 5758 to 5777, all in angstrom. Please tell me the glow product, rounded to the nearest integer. 512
